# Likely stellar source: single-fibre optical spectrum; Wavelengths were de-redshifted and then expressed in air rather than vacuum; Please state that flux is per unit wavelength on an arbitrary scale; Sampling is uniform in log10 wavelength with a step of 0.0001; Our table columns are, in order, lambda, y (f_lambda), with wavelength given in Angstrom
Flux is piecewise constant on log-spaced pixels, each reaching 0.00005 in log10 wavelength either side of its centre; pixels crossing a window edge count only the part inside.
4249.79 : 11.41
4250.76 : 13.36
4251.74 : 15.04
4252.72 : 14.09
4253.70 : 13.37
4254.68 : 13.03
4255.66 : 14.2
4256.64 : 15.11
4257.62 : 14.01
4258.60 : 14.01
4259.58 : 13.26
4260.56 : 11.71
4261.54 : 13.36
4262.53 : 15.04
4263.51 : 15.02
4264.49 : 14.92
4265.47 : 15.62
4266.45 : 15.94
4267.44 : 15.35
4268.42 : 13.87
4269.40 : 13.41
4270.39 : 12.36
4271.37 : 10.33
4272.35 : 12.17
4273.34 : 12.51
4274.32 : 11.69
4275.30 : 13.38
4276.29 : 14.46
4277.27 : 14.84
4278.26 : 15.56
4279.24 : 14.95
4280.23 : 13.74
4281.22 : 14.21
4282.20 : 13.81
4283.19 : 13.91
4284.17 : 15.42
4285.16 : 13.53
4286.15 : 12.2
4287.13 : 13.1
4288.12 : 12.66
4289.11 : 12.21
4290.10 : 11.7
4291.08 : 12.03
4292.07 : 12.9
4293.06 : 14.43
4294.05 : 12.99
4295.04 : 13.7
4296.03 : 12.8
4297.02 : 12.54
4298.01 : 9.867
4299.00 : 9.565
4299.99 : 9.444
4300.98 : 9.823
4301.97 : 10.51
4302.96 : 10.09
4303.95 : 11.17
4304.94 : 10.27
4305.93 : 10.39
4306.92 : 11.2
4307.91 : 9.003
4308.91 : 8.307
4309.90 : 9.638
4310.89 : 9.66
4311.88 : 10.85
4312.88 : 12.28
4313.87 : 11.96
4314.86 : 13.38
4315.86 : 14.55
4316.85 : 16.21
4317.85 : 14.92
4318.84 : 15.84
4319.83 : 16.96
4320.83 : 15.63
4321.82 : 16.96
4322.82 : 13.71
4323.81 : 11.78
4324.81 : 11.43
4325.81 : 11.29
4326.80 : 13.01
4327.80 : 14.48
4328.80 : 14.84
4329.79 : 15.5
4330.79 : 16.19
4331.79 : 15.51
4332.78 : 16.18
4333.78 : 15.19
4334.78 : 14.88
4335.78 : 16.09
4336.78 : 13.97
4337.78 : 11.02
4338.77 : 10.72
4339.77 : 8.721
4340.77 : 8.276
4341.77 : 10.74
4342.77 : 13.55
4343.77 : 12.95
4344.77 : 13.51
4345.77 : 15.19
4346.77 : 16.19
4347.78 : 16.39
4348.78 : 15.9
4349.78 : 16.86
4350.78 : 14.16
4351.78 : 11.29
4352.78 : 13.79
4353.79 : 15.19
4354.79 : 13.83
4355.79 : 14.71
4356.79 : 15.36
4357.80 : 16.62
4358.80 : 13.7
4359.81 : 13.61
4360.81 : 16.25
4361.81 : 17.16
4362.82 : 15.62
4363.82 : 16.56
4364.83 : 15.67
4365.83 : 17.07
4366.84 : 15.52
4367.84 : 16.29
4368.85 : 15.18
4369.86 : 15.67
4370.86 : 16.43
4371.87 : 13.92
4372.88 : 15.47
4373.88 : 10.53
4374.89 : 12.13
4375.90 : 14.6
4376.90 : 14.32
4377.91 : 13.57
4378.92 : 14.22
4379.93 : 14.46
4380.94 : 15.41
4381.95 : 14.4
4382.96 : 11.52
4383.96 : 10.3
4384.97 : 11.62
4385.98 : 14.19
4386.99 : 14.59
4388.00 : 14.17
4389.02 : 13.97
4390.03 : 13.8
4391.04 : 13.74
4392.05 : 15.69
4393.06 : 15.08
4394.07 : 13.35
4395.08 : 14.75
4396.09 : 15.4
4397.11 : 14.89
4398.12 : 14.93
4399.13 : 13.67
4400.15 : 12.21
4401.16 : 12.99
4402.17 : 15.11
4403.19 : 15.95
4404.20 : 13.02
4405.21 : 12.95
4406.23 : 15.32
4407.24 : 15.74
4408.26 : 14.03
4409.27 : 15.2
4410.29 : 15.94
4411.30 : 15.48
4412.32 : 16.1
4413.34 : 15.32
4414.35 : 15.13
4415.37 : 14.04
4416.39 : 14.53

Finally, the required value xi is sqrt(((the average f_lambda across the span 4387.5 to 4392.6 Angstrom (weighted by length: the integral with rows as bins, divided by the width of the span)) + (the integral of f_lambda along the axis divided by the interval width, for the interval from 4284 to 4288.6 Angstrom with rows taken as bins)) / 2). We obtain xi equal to 3.71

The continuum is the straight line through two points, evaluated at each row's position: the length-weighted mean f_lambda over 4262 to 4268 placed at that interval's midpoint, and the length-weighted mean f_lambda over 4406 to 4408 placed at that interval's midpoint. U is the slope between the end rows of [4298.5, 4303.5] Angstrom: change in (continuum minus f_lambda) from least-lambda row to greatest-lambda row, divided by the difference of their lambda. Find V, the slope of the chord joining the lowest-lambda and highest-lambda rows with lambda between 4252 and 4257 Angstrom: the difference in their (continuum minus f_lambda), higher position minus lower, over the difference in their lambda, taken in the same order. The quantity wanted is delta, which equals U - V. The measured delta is 0.13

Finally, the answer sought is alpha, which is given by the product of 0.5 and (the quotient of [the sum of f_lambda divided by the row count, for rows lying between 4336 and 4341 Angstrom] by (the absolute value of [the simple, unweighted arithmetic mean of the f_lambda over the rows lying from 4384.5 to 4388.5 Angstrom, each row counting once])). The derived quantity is 0.39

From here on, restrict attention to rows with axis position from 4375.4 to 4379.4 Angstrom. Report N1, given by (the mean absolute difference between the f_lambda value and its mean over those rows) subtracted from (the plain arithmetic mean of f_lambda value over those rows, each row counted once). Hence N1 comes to 14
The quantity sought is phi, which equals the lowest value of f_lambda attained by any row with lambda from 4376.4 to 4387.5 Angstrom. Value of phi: 10.3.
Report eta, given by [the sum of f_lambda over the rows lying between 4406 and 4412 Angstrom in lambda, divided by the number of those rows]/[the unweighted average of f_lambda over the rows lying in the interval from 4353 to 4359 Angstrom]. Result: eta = 1.0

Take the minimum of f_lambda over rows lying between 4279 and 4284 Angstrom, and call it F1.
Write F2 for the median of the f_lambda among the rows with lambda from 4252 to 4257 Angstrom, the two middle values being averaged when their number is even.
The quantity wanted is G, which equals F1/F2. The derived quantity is 0.98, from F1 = 13.74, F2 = 14.1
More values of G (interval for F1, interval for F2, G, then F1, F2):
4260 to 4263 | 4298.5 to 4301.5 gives 1.22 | 11.71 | 9.6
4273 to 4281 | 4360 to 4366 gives 0.71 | 11.69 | 16.4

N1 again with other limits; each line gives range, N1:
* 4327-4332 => 15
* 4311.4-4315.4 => 11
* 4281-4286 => 14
